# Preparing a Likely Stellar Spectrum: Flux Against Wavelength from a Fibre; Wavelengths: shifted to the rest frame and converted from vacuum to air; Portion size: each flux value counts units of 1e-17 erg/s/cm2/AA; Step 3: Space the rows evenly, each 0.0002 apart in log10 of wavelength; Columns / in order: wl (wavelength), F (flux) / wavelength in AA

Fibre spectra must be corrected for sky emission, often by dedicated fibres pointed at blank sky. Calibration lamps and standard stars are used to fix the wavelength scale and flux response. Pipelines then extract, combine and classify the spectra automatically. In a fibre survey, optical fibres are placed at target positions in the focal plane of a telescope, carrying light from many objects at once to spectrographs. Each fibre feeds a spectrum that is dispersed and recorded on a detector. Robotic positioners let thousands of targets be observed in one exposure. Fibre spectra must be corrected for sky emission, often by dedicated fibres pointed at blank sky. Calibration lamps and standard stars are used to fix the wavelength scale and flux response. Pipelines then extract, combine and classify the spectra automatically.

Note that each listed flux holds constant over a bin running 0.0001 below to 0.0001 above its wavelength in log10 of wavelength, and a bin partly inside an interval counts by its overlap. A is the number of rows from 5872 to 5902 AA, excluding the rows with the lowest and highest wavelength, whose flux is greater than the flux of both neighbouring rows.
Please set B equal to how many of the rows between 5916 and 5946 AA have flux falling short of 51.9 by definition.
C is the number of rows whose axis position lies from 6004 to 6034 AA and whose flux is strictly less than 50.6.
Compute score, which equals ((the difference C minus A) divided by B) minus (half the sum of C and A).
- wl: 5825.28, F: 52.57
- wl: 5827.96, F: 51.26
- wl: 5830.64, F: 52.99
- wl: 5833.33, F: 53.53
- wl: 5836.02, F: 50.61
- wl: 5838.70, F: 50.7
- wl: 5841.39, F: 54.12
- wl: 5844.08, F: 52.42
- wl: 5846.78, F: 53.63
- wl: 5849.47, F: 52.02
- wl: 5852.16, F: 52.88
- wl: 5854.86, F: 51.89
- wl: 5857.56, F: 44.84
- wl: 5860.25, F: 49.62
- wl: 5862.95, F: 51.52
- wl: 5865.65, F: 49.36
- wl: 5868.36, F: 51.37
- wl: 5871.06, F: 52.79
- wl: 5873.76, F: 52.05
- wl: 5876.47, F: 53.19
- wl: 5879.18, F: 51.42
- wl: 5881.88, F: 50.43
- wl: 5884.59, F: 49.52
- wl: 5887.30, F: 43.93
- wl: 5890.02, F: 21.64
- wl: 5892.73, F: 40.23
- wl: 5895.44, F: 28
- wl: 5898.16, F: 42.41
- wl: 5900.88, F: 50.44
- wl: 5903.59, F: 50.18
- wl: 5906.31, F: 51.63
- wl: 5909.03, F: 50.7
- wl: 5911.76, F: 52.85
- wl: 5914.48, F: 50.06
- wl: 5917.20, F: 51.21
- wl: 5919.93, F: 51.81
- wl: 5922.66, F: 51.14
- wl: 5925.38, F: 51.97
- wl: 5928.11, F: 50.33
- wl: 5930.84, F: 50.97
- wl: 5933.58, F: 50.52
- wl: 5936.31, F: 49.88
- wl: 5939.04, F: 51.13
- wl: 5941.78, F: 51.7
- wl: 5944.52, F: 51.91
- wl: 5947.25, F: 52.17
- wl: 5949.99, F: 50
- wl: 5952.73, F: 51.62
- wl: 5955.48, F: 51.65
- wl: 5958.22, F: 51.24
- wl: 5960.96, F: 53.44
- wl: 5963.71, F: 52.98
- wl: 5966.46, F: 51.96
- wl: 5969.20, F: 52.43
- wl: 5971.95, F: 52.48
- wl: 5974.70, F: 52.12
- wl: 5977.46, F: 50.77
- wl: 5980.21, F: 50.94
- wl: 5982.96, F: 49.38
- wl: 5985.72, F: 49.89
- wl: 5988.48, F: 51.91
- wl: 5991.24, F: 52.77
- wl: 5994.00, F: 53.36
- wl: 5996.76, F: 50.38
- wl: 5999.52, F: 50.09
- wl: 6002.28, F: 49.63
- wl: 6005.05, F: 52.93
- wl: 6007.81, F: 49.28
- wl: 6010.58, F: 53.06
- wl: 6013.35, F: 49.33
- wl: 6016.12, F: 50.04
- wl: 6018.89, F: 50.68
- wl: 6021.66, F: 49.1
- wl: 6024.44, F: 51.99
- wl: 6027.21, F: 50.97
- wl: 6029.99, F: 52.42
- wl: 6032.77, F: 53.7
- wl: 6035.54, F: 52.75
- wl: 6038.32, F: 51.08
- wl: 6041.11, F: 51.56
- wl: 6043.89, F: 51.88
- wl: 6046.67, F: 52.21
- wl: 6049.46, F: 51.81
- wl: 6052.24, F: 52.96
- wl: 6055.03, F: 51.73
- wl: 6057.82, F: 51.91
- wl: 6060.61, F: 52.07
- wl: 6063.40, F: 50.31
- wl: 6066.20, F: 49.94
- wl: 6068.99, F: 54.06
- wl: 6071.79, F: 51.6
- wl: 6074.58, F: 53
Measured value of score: -2.78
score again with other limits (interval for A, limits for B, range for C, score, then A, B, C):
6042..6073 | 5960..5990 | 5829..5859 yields -3.25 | 4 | 4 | 1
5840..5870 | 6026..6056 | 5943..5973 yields -2.33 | 3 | 6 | 1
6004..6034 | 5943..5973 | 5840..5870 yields -3.00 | 3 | 4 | 3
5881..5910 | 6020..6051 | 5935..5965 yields -2.67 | 3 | 6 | 2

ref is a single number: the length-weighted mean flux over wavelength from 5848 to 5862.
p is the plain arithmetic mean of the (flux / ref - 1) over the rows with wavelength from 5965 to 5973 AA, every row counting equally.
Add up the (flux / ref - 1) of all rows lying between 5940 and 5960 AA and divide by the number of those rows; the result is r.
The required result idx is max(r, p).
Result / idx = 0.039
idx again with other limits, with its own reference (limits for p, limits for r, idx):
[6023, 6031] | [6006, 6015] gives 0.029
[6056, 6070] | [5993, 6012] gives 0.026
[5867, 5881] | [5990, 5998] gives 0.036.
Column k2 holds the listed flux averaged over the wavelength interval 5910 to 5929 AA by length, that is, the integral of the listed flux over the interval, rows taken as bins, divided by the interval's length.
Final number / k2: 51.35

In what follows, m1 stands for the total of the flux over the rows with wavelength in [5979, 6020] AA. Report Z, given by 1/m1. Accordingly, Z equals 0.0013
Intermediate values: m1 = 764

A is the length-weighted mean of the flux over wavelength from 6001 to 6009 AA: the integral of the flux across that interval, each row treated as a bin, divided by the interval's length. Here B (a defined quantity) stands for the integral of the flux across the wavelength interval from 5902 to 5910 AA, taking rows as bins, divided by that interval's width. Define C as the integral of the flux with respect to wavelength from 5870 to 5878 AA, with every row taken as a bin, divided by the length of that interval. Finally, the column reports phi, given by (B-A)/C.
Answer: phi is 0.004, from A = 50.7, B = 50.9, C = 52.6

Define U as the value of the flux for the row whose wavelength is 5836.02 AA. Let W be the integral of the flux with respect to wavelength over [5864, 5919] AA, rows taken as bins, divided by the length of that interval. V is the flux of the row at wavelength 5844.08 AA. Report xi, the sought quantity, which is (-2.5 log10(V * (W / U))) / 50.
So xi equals -0.0845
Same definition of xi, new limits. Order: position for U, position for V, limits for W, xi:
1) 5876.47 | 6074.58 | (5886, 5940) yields -0.0835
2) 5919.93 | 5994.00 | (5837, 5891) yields -0.0854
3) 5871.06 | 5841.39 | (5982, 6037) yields -0.0860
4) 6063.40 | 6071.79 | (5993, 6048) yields -0.0861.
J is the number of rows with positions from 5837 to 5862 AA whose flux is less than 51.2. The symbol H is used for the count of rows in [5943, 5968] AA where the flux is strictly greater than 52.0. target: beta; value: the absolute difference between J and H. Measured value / 0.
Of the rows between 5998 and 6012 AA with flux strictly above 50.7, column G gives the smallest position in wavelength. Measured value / 6005.05 AA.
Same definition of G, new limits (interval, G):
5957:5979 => 5958.22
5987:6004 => 5988.48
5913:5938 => 5917.20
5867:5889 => 5868.36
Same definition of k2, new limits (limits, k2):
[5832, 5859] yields 51.66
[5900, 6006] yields 51.35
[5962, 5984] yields 51.70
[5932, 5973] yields 51.67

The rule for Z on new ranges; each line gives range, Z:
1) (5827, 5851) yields 0.0021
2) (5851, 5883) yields 0.0016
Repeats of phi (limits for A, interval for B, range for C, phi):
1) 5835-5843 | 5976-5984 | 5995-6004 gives -0.030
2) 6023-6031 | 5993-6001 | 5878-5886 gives -0.010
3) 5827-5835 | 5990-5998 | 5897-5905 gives -0.008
